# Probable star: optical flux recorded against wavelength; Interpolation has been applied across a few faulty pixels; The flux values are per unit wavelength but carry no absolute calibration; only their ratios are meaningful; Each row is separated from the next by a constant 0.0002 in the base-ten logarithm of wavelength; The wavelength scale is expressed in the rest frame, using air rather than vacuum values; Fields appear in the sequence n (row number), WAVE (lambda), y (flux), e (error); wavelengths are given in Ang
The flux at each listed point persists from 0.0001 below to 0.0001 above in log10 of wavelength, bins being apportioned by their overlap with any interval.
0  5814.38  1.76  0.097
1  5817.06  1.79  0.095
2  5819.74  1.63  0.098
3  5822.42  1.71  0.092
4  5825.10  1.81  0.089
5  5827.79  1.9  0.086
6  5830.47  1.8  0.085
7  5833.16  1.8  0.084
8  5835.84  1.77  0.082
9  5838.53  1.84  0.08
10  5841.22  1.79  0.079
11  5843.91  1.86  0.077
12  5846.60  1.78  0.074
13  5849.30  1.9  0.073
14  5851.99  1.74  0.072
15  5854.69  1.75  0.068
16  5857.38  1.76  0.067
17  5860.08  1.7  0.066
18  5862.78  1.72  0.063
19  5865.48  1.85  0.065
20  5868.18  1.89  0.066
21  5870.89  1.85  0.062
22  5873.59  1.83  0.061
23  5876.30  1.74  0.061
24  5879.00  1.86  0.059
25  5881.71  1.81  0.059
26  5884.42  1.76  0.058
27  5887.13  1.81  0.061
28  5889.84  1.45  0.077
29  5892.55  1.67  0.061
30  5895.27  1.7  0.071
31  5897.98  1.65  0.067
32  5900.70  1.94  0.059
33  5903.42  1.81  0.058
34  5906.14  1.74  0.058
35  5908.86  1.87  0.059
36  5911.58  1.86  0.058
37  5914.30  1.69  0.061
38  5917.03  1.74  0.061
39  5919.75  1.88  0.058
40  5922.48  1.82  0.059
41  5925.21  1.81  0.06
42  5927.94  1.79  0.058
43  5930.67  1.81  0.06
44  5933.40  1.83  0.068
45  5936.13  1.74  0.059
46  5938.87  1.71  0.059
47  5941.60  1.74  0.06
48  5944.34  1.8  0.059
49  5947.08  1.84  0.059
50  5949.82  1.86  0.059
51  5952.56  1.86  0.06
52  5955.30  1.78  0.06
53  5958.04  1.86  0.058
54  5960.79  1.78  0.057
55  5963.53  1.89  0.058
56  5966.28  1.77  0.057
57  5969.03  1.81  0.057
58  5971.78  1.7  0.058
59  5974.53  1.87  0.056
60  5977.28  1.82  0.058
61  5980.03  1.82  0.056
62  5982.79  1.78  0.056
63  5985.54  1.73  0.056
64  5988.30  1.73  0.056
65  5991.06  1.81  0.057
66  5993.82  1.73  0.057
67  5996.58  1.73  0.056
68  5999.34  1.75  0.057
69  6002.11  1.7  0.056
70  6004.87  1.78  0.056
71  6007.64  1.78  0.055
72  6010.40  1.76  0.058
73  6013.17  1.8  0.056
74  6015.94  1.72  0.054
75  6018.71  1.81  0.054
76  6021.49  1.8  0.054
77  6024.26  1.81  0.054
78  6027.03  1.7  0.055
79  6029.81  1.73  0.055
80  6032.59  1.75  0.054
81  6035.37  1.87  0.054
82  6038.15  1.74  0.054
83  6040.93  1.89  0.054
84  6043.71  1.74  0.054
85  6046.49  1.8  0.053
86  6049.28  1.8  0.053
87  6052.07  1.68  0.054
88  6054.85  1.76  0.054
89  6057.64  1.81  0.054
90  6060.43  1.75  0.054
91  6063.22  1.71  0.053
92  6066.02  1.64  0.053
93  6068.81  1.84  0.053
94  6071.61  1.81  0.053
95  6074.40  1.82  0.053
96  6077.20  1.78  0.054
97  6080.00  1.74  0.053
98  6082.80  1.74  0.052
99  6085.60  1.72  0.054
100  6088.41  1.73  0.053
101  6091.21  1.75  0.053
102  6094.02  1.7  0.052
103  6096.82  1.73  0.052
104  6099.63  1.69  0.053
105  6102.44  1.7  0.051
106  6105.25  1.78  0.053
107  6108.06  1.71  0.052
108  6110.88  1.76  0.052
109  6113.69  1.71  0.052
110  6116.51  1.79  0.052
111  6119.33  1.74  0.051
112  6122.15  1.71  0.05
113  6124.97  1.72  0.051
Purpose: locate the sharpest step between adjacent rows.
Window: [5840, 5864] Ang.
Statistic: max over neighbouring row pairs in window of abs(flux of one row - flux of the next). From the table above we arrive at 0.160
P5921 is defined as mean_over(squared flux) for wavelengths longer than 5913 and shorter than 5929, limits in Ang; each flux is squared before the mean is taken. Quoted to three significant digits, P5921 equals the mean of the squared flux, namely 3.20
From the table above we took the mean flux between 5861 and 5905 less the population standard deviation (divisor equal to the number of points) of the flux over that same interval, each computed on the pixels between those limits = 1.66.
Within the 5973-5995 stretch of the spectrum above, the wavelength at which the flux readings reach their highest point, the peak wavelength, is 5974.53 Ang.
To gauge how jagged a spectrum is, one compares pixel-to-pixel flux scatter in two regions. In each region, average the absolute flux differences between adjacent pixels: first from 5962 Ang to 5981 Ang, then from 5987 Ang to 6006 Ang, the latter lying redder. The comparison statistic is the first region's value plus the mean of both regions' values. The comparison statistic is 0.15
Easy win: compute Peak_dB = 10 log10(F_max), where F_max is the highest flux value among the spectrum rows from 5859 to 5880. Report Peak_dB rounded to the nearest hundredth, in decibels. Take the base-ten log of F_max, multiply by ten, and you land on 2.76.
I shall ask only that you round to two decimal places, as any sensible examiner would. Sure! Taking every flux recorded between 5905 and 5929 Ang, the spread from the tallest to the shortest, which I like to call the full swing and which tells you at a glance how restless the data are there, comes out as 0.19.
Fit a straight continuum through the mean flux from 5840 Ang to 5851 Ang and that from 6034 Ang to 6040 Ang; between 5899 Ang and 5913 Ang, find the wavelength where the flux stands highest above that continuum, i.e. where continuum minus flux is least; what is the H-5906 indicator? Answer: 5900.70 Ang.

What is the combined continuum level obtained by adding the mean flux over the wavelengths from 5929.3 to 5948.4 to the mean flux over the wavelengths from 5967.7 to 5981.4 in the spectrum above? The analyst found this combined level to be 3.59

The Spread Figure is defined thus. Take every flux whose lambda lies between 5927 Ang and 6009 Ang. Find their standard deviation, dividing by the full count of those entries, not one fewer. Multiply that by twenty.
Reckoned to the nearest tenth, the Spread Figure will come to 1.0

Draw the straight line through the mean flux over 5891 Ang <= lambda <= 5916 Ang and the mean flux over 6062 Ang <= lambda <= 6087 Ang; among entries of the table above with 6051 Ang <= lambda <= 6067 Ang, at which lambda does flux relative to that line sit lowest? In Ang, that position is 6066.02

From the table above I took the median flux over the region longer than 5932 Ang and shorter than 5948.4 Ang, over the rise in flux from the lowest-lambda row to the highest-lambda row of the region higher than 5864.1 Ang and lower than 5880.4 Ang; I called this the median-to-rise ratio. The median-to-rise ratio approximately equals 177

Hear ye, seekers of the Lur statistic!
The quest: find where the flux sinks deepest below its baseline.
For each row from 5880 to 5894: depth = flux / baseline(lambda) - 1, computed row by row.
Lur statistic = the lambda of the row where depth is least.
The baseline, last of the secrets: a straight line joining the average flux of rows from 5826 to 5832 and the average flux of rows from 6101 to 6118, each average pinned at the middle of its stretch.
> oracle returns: 5889.84 Ang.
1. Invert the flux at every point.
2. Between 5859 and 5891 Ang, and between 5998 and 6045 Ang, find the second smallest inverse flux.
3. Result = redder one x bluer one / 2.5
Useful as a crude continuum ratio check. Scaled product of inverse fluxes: 0.115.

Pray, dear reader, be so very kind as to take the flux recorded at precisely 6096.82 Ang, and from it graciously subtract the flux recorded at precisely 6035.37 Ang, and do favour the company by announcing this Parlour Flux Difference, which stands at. -0.14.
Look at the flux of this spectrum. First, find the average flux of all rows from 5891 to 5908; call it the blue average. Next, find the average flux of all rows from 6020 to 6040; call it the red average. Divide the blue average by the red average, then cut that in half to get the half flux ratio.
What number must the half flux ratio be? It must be 0.494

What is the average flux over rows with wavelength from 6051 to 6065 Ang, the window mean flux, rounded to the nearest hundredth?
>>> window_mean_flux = 1.74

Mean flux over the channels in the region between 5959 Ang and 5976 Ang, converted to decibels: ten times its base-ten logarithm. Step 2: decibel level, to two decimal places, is 2.56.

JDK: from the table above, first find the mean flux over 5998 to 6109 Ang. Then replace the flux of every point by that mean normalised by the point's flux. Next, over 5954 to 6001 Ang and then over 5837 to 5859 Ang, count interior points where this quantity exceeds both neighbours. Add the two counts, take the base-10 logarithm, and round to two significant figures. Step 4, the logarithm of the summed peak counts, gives 0.78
